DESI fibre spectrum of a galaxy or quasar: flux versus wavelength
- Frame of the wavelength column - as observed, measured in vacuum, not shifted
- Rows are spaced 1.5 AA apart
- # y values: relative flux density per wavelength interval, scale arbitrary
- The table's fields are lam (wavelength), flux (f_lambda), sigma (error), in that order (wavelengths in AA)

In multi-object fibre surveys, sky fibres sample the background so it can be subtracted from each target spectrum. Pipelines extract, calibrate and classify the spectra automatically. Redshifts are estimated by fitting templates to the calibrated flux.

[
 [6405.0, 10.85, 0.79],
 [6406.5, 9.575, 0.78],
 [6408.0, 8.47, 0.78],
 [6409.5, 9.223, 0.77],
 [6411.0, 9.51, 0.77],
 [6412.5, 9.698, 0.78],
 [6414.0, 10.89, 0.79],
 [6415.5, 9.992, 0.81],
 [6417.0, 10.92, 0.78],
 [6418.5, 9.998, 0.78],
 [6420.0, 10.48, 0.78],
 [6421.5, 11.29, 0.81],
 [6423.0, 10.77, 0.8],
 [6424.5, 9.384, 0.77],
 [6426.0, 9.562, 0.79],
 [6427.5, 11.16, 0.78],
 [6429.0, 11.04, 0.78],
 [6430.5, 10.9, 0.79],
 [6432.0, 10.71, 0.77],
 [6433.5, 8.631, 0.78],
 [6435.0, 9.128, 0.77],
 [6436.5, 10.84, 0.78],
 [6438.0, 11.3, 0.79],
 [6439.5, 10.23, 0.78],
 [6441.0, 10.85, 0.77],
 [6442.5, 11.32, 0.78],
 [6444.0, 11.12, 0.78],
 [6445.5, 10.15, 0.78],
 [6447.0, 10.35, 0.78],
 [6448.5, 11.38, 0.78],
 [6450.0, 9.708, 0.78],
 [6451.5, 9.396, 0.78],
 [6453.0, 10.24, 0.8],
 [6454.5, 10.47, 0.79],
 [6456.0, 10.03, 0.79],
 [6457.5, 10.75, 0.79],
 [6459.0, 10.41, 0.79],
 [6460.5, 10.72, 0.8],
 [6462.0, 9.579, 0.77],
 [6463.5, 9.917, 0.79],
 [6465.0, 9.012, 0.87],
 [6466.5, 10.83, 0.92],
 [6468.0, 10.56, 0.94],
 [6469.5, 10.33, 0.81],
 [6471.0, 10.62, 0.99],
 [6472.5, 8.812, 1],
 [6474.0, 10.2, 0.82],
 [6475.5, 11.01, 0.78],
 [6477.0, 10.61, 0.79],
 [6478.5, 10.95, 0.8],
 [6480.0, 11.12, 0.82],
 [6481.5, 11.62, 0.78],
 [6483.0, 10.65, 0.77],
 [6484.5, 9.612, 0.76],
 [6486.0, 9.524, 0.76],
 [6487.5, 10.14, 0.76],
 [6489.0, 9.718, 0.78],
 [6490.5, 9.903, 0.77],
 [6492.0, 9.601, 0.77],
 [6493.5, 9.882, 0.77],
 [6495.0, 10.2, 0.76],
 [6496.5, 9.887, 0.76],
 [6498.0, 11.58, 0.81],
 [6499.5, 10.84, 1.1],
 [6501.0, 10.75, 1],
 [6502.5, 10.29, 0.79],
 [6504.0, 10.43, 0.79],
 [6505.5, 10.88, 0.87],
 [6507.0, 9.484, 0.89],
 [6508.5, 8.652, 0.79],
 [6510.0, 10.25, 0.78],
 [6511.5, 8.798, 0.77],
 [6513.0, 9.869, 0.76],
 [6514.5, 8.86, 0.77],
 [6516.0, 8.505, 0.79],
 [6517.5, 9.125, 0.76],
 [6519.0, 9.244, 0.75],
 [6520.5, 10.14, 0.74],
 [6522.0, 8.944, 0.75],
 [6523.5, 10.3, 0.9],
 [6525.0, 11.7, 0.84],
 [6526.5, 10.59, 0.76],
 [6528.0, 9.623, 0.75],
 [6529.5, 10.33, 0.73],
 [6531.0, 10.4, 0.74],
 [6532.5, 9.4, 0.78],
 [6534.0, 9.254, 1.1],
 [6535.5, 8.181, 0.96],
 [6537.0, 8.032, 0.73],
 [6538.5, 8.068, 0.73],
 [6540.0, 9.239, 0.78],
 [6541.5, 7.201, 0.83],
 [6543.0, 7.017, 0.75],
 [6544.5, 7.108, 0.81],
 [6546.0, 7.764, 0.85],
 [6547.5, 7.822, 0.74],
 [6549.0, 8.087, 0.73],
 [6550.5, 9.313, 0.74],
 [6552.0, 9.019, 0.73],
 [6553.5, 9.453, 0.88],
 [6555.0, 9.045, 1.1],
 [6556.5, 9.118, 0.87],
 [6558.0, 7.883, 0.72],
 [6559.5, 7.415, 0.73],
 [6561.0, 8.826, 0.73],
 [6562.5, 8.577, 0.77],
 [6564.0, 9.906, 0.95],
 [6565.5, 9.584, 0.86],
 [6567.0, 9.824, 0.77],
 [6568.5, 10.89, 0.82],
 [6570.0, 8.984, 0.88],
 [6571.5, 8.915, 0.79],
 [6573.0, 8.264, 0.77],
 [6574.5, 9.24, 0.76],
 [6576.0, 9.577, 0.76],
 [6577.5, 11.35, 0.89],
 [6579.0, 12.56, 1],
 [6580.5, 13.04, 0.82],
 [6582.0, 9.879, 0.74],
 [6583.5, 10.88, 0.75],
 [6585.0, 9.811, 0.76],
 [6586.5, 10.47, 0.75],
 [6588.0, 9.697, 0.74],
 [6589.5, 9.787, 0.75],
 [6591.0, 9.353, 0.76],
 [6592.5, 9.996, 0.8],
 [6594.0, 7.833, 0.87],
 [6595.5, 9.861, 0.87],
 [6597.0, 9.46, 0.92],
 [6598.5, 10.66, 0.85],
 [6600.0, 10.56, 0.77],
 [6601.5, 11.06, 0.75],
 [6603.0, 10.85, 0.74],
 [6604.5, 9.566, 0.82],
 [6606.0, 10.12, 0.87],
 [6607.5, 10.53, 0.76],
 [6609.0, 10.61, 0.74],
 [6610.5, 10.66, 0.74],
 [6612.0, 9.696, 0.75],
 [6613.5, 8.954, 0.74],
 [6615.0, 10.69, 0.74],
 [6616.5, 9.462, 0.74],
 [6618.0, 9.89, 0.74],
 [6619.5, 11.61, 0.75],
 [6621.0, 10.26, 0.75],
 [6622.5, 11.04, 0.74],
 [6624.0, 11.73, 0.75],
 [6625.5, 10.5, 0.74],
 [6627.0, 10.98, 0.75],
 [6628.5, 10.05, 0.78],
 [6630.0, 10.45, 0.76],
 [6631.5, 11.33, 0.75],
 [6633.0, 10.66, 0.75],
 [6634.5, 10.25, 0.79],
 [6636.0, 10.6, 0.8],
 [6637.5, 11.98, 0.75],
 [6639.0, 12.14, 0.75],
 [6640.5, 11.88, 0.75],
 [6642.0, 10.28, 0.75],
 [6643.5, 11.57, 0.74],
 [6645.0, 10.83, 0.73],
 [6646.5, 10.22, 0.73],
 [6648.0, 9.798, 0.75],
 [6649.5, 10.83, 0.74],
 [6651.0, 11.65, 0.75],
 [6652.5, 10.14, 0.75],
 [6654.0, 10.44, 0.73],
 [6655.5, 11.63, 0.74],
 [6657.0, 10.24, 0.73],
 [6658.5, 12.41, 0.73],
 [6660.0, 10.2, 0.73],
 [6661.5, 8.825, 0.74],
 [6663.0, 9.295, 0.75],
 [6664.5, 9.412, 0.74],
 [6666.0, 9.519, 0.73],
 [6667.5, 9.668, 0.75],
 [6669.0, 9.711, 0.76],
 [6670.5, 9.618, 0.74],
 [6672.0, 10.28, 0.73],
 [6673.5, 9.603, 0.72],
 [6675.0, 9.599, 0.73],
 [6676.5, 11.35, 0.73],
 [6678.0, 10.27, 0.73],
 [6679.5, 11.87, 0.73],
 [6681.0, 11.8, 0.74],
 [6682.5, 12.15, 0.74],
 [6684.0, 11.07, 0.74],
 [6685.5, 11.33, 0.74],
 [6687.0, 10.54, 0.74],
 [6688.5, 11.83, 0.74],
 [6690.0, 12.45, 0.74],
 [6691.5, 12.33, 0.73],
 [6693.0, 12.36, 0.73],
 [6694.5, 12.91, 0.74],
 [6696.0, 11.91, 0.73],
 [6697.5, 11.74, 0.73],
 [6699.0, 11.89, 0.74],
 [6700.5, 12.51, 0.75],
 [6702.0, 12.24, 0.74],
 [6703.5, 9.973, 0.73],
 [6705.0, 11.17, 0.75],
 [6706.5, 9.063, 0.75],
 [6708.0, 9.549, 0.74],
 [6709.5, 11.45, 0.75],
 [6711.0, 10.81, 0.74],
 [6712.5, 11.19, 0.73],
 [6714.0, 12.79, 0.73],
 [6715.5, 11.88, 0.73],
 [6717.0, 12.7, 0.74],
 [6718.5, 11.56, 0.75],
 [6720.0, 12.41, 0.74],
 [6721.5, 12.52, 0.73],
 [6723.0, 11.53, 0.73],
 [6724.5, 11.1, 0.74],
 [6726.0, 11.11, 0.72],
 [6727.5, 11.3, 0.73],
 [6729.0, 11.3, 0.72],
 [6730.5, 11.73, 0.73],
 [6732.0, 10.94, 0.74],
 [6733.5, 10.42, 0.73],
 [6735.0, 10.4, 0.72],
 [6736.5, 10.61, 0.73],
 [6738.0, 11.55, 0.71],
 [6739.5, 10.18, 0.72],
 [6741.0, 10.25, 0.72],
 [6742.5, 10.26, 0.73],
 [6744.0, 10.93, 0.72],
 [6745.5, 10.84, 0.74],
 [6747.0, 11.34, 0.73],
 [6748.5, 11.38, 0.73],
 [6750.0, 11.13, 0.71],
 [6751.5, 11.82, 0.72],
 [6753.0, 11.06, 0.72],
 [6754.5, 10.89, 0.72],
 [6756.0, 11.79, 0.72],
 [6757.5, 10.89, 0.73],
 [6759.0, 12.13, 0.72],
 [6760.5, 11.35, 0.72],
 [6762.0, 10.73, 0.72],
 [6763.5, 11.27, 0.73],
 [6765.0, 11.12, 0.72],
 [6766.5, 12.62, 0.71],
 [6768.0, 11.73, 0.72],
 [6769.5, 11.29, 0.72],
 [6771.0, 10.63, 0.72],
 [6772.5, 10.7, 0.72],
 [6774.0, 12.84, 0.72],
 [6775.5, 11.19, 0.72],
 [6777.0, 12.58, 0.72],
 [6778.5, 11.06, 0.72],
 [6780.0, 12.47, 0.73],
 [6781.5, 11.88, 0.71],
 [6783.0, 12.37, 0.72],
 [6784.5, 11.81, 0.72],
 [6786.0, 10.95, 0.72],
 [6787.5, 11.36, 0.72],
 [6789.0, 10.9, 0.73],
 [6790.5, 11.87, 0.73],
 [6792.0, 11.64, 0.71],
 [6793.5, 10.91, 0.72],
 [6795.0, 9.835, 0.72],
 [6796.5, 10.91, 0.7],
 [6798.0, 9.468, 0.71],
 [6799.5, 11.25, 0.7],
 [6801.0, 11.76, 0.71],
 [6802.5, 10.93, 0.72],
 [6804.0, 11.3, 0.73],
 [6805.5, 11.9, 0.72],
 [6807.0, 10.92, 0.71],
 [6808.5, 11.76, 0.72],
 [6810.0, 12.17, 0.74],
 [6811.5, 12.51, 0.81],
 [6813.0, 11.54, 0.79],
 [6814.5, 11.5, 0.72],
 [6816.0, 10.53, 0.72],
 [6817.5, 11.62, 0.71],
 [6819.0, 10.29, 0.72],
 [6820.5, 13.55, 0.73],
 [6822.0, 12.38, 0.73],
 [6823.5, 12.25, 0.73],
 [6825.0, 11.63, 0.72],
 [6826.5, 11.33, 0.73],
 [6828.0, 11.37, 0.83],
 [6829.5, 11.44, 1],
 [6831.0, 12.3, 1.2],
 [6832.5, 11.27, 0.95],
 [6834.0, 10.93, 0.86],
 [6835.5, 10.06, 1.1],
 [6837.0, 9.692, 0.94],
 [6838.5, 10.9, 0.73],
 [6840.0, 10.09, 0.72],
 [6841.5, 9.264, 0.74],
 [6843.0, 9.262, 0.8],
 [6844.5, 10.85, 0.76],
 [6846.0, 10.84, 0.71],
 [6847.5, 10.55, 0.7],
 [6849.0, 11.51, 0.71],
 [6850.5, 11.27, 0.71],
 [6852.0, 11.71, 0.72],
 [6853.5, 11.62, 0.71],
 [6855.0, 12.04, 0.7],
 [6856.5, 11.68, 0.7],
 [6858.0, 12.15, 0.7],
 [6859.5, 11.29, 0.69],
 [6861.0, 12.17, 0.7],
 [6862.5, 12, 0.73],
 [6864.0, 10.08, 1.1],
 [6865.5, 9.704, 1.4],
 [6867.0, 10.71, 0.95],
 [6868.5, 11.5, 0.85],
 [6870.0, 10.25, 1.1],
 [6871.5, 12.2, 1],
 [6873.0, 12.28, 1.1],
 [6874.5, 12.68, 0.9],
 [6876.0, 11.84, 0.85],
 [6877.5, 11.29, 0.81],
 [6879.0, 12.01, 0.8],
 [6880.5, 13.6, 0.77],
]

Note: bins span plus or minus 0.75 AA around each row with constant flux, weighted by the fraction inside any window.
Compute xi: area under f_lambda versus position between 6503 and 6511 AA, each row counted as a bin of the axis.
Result 79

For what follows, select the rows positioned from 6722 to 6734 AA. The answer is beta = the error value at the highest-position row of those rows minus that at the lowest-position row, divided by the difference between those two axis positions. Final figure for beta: 0.0000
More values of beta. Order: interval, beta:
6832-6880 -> -0.0032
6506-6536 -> 0.0025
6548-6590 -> 0.0005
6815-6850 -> -0.0003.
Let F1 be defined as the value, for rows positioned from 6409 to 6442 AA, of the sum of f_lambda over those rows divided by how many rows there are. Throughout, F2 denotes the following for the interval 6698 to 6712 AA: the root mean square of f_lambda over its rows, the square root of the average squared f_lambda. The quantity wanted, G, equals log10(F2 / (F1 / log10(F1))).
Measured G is 0.04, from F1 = 10.3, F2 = 11.02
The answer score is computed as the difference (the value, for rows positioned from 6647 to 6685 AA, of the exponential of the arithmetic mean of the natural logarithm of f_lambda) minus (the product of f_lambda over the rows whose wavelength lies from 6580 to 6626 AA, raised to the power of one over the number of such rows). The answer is 0.2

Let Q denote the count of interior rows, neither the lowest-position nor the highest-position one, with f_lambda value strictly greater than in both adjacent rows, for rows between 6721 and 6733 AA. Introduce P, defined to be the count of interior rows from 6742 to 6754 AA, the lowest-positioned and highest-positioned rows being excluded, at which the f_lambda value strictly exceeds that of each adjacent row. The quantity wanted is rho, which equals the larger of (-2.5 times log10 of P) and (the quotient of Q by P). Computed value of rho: 0.3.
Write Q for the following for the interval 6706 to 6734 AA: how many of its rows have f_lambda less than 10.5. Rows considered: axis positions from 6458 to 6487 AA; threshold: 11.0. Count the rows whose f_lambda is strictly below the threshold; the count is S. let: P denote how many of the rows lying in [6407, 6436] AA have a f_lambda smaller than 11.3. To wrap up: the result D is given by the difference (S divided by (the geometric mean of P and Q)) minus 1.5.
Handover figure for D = 0.6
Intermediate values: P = 19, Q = 3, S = 16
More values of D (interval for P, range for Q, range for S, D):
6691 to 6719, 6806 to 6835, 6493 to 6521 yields 5.8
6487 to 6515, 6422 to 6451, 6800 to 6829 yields -1.2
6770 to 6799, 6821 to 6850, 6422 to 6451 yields 0.3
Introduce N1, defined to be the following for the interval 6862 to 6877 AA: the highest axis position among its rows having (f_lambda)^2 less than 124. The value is 6870.0 AA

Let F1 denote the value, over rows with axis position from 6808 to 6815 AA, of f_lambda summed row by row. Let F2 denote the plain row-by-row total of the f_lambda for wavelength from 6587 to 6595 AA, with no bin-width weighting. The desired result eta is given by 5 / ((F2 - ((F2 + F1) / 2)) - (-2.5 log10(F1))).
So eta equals -2.5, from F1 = 59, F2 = 47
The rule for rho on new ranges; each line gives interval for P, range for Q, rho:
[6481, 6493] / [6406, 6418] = 0.5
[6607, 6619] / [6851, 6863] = 1.5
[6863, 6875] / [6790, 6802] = 1.0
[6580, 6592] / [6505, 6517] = 0.7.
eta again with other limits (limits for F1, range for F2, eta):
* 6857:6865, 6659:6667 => -6.1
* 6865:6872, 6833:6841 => 1.7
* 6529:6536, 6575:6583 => 0.6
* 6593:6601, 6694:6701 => 0.5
